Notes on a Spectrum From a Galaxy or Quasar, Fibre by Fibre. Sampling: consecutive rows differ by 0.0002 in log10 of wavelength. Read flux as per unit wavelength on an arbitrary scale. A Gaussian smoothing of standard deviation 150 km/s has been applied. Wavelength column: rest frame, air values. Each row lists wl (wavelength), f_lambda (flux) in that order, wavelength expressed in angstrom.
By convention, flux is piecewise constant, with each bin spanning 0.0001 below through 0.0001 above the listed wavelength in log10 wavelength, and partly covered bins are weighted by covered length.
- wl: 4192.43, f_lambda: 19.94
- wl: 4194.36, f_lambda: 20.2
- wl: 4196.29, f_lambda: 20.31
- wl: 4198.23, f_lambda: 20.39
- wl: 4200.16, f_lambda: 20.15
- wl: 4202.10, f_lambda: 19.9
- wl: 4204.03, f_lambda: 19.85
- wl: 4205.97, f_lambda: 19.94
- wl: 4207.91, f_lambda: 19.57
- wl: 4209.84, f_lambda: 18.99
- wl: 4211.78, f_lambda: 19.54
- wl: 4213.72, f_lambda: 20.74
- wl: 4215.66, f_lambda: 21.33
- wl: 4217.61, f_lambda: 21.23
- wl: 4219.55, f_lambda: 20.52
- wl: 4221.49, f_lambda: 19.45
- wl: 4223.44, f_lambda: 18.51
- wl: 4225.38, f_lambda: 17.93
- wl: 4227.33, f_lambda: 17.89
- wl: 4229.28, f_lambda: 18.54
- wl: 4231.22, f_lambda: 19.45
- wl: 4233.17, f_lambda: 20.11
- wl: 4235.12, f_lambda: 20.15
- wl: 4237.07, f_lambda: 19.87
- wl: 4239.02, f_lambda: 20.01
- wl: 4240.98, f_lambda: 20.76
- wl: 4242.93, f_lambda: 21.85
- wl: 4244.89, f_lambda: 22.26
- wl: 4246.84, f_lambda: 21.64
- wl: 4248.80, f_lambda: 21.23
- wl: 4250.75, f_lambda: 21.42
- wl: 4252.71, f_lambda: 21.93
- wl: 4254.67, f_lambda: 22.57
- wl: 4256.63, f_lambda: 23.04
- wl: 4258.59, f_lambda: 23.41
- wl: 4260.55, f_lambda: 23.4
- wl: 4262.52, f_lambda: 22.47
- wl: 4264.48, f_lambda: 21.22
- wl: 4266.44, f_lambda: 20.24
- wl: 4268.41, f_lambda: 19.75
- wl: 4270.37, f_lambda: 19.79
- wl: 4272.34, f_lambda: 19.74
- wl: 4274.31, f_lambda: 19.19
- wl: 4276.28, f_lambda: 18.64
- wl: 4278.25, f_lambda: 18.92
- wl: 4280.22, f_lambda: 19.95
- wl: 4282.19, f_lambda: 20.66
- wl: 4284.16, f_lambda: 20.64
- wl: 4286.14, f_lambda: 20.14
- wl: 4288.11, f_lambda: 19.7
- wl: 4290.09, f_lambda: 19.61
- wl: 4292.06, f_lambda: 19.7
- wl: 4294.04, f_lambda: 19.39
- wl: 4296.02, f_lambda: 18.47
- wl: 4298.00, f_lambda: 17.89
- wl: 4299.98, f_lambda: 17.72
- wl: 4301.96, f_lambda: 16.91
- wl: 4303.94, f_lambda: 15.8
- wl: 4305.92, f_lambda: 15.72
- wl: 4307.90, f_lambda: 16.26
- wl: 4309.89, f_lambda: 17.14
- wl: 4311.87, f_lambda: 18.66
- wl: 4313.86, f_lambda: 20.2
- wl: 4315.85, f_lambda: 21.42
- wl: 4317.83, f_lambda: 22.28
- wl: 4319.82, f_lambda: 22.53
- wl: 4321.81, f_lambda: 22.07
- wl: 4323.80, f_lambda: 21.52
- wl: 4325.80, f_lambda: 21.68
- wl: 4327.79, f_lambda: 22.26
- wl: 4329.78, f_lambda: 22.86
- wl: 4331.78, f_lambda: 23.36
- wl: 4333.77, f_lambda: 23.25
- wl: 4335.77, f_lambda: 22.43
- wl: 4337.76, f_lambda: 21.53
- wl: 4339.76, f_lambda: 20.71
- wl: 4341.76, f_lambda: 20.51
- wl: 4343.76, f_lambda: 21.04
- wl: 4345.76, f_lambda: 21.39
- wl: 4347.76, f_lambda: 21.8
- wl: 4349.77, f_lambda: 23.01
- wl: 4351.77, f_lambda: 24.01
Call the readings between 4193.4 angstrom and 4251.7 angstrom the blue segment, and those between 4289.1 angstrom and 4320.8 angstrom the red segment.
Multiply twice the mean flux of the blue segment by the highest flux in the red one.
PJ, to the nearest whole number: 907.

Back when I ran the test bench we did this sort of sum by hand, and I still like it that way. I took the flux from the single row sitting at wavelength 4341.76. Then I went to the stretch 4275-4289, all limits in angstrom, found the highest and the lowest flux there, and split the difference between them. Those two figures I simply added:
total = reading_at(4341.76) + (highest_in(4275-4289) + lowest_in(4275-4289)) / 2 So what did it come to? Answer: 40.2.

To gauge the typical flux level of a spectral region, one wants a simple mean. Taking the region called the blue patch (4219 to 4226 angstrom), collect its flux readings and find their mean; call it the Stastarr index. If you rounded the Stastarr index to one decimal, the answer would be 19.1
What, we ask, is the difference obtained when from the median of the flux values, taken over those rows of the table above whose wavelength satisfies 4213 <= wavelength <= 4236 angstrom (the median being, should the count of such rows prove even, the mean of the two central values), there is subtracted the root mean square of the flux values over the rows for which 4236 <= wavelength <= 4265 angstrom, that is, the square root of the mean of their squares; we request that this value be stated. -2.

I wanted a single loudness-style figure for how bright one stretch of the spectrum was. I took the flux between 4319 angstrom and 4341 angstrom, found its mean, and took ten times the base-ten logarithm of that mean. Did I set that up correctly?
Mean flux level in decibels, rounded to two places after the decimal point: 13.46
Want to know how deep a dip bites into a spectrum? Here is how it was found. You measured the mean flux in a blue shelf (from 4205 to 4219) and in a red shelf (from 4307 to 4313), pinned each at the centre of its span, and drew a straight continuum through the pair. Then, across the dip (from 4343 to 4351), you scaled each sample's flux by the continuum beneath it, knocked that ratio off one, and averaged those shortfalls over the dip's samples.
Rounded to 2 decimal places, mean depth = -0.34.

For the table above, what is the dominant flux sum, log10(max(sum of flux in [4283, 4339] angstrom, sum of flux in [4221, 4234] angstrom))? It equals 2.75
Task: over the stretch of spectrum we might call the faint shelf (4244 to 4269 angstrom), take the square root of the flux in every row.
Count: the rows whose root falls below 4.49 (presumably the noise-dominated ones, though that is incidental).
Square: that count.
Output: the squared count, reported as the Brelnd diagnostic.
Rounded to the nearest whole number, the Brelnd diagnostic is 1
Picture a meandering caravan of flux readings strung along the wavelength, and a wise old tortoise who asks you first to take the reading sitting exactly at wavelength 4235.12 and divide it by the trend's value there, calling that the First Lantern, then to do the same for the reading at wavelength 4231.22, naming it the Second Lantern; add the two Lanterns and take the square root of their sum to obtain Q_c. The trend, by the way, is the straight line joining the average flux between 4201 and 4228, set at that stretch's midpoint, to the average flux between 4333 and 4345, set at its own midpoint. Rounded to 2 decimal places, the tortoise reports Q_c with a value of 1.41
